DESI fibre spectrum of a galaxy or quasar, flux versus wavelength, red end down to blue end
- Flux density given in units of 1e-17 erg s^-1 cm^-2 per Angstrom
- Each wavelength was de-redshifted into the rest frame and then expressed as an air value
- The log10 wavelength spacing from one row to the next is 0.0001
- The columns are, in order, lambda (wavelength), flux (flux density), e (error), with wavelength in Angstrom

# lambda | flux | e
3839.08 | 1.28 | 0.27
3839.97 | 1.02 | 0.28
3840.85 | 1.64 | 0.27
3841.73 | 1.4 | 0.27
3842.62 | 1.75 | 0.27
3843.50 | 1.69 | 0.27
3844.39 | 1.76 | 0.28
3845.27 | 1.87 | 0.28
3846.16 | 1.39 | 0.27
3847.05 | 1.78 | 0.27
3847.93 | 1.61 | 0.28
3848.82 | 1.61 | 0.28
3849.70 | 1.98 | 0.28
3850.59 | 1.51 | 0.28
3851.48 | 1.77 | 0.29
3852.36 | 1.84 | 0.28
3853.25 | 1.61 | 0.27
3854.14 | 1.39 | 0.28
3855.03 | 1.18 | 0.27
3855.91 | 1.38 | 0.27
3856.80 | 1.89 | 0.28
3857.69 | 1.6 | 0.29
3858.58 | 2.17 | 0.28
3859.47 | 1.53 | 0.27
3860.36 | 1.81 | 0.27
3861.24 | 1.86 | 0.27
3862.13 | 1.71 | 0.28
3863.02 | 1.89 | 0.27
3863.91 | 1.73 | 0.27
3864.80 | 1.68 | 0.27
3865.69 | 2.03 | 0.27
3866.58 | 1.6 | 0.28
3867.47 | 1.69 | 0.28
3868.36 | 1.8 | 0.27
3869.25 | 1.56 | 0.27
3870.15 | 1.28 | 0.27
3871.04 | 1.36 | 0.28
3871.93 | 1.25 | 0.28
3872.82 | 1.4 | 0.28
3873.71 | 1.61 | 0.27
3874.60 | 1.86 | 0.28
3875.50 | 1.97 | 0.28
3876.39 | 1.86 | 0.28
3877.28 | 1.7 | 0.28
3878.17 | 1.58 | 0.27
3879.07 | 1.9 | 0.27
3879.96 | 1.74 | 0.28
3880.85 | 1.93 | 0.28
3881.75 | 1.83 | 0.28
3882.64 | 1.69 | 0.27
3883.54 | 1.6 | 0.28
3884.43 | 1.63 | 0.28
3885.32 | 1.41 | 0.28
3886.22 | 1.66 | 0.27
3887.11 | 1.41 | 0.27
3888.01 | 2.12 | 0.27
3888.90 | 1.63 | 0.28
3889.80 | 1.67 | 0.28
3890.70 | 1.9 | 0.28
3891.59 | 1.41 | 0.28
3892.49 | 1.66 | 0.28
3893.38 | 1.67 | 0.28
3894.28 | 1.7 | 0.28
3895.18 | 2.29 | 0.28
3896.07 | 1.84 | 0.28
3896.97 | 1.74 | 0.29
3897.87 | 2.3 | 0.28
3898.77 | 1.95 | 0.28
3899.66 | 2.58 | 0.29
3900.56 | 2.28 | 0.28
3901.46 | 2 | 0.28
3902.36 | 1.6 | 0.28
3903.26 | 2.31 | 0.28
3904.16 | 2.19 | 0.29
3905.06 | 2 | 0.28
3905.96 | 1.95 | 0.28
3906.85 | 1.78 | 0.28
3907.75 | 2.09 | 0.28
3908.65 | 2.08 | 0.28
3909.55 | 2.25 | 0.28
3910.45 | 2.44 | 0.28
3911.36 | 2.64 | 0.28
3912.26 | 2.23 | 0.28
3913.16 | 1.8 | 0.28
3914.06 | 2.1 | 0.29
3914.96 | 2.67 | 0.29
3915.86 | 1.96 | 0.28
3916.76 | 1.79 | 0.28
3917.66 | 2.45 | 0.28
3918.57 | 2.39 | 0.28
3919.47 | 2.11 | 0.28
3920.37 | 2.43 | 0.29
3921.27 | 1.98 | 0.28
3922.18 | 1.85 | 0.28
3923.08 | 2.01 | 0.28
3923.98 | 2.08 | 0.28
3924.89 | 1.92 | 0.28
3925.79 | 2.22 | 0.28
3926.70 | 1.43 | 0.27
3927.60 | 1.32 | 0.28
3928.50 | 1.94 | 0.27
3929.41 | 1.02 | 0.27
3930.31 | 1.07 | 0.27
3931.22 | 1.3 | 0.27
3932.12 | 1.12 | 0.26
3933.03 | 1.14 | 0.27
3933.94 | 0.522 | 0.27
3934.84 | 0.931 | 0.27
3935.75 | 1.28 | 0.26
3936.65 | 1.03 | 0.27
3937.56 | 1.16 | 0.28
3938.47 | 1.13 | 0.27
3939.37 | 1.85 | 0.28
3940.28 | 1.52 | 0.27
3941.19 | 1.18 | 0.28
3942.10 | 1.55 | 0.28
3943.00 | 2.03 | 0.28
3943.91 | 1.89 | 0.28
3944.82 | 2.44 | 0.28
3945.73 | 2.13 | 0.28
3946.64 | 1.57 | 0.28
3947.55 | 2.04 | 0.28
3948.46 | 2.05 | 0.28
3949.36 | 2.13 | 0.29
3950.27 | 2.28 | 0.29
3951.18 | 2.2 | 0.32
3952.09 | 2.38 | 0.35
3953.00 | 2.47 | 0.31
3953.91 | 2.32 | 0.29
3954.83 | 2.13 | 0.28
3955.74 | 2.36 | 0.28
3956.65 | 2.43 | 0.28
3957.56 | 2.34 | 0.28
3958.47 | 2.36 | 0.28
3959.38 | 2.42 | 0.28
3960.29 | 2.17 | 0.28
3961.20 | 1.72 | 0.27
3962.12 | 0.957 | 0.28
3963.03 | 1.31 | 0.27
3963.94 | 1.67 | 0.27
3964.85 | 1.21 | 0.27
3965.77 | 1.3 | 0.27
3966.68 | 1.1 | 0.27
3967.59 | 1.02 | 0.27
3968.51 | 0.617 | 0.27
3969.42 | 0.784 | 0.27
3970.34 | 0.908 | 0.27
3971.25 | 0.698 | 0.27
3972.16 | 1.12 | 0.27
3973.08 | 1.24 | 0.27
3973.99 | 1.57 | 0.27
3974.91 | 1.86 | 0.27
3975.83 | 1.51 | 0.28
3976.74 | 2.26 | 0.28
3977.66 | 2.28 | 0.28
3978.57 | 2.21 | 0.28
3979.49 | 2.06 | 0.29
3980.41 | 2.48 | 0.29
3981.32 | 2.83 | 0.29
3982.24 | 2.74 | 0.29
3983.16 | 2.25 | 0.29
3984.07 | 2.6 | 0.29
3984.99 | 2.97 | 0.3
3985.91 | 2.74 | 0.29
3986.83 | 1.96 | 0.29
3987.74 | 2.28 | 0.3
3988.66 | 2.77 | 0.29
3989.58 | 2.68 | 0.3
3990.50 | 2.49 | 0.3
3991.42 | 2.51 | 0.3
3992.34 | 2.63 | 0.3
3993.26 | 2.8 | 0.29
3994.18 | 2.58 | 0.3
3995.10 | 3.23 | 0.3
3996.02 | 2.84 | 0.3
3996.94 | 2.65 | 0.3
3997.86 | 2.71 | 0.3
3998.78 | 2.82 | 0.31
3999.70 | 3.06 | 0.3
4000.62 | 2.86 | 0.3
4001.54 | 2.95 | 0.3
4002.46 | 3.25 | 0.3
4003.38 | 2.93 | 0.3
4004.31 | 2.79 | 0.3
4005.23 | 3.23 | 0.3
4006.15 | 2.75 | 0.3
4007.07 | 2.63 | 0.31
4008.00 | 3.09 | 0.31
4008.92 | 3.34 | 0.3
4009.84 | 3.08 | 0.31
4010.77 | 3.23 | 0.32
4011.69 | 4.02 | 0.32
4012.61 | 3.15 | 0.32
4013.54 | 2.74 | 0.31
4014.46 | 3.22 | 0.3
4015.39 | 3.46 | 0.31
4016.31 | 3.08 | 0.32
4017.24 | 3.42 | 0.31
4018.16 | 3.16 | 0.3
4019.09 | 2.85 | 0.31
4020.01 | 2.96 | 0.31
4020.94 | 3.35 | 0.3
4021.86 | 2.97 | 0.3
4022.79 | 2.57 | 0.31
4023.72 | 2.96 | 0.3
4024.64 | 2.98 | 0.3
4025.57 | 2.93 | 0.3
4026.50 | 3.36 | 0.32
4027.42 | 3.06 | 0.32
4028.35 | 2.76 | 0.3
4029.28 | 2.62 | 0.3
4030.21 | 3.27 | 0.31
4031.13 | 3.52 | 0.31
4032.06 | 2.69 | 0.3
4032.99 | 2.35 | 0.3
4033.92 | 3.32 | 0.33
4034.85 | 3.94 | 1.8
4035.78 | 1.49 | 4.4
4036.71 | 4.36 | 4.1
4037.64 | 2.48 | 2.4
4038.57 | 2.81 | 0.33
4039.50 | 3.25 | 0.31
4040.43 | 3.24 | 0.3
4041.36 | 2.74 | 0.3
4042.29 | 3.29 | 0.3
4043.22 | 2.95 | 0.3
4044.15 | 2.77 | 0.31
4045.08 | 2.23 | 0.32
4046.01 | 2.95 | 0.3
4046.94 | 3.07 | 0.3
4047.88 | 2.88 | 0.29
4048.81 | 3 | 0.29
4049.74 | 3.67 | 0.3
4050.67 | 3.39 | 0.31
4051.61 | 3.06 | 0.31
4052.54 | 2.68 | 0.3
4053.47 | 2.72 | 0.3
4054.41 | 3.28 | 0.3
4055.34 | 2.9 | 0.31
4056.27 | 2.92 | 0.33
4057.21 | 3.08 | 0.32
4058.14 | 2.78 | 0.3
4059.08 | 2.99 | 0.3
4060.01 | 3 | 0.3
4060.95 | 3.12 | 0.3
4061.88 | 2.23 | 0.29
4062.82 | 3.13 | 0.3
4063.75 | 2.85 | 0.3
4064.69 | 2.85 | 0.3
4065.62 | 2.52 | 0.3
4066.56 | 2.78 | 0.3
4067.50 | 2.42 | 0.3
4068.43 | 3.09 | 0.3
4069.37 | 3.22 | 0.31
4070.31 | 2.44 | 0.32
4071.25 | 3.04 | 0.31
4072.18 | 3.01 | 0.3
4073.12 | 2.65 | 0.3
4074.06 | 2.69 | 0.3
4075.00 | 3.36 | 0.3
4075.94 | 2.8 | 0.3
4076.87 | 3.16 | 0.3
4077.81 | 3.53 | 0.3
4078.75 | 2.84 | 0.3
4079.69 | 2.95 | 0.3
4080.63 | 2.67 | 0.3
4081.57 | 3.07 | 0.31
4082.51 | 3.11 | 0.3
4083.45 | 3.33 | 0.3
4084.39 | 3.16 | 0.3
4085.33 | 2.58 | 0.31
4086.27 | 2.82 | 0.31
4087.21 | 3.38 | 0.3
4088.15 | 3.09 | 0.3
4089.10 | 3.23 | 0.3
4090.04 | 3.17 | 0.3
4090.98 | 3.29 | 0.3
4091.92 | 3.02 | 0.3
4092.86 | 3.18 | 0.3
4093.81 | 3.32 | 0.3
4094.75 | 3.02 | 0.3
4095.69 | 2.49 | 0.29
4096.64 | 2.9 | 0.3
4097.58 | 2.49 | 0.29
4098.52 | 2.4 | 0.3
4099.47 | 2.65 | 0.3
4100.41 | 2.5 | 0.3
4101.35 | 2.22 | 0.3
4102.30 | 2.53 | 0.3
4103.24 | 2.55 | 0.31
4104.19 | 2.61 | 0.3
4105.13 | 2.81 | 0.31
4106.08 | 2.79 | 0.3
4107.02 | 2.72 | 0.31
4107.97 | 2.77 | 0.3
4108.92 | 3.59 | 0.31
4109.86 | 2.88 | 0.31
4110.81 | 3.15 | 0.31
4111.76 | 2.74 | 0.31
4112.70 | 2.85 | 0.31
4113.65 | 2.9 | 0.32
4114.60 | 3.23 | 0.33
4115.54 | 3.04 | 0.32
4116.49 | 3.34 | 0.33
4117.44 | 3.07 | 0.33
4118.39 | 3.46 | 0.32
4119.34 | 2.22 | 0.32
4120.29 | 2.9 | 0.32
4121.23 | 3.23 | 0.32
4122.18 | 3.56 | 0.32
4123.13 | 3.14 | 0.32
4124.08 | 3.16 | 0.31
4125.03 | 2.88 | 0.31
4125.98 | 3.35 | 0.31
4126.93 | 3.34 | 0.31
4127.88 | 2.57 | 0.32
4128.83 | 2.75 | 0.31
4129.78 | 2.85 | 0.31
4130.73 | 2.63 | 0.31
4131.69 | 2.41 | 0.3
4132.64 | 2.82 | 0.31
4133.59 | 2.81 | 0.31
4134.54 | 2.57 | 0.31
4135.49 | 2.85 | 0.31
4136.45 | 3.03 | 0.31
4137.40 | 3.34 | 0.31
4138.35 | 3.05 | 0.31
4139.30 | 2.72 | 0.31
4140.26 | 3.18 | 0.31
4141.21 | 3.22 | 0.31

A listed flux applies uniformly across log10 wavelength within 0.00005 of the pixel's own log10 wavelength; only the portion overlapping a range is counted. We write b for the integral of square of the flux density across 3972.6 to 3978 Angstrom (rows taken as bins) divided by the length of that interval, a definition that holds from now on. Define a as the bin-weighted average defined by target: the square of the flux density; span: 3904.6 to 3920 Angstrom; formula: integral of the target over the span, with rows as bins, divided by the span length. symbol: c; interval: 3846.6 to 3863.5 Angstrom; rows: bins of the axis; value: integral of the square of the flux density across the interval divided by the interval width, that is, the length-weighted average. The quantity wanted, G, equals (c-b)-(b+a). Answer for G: -8.4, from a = 4.8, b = 3.3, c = 3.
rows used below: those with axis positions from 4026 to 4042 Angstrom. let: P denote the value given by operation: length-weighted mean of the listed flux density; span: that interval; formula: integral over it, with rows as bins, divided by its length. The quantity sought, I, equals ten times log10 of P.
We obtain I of 4.80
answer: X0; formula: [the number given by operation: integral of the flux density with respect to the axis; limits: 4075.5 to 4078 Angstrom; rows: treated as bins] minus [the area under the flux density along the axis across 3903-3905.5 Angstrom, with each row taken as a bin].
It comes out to 2.5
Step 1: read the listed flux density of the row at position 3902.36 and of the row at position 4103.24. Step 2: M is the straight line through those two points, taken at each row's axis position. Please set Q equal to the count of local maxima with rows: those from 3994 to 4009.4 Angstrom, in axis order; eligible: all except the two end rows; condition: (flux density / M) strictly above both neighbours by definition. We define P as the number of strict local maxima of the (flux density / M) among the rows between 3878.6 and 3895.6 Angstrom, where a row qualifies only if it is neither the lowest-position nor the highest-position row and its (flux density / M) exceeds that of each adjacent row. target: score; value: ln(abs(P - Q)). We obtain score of 0.0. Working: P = 5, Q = 4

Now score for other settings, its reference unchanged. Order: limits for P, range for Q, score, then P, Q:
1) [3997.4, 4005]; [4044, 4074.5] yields 1.9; 2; 9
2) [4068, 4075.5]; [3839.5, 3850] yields 0.7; 2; 4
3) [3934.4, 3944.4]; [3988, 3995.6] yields 1.1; 4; 1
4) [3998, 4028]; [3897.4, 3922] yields 1.1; 10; 7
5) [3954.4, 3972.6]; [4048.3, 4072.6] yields 1.1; 5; 8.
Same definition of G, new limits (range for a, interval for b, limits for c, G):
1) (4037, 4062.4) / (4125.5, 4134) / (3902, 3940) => -21.6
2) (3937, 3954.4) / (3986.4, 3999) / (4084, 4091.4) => -8.3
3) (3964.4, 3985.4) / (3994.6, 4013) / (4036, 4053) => -12.7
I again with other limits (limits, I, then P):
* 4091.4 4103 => 4.36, 2.7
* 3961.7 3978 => 1.12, 1.3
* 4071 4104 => 4.65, 2.9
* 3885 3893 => 2.19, 1.7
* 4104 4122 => 4.74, 3.0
